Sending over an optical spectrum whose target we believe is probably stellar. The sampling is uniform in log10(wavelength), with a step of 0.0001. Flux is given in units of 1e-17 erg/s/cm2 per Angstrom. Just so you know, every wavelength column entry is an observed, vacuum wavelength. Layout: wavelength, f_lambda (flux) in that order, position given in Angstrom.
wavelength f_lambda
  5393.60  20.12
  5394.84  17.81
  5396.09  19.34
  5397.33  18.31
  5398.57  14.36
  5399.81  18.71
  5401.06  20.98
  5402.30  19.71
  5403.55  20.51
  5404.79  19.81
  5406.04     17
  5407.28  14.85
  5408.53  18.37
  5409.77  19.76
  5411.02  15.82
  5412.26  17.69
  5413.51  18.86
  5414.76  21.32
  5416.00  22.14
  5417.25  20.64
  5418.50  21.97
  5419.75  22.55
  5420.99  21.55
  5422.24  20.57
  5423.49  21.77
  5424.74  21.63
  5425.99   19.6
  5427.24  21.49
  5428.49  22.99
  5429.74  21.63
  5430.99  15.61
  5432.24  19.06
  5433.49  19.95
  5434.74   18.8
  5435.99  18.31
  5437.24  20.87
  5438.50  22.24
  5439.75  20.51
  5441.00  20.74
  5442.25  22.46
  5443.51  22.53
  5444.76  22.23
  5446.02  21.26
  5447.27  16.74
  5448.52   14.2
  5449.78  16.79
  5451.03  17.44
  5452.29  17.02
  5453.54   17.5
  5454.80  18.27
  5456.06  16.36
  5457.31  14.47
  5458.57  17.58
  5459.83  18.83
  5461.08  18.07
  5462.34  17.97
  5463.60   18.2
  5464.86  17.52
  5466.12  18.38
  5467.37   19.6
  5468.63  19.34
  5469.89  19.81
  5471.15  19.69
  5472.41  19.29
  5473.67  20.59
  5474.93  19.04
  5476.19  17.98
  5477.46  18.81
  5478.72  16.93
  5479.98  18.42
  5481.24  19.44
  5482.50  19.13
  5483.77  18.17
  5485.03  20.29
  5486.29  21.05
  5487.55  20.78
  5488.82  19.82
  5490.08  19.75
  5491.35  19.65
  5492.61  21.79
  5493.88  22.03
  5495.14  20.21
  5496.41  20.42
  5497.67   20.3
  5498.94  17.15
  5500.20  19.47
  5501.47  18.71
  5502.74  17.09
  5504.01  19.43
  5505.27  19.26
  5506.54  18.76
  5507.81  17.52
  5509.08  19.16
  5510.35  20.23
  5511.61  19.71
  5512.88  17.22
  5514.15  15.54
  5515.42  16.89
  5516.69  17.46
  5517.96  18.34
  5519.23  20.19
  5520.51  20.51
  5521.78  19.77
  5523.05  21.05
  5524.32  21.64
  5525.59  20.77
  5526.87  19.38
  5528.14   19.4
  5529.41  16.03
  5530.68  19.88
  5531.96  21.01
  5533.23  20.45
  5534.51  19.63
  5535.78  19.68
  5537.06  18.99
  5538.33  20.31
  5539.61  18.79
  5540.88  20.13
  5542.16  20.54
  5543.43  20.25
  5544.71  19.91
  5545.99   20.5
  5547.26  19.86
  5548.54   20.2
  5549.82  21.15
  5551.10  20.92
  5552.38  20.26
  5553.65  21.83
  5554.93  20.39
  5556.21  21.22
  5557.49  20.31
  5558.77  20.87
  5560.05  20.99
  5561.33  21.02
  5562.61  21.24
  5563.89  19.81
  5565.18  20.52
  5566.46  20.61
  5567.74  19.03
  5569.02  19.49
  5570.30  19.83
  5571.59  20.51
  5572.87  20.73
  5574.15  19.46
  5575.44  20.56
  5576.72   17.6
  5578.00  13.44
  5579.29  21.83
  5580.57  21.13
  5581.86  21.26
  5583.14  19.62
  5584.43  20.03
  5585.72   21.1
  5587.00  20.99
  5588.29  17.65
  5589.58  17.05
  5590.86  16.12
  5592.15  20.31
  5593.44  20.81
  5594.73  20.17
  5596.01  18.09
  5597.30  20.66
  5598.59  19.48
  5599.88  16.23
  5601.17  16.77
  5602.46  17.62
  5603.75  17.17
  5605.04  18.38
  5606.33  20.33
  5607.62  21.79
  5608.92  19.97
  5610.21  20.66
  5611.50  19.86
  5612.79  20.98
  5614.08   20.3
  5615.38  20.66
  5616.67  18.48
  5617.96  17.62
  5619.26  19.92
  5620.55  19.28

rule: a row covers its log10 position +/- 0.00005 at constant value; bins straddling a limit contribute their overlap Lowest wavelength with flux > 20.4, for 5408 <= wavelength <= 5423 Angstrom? 5414.76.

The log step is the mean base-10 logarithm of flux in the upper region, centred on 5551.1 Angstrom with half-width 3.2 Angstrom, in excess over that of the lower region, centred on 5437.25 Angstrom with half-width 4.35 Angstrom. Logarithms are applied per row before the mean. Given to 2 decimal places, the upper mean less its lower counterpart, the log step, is 0.01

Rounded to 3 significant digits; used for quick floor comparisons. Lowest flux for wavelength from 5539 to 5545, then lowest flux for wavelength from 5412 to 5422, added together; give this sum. 36.5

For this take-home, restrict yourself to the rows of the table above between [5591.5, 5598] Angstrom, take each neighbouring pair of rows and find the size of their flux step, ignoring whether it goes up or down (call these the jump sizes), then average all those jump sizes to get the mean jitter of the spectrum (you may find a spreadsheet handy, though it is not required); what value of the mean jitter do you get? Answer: 1.4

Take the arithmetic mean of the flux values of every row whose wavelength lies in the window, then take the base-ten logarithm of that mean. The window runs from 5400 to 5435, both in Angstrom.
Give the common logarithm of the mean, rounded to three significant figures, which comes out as 1.30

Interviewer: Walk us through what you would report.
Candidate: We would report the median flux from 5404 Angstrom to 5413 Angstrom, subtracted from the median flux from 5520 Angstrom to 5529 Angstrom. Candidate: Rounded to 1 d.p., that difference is 2.8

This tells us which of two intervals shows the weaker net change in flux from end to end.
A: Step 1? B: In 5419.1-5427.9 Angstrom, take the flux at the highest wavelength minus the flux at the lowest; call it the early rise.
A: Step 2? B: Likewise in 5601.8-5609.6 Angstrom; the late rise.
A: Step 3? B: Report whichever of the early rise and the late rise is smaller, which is -1.1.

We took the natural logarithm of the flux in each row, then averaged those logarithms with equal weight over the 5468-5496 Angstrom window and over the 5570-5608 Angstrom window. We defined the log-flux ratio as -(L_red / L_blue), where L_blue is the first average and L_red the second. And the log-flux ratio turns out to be -0.99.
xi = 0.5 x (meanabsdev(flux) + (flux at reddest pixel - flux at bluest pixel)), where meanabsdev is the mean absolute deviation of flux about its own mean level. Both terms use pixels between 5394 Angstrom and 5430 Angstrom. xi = 2.8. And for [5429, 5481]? -0.8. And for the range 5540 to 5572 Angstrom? 0.4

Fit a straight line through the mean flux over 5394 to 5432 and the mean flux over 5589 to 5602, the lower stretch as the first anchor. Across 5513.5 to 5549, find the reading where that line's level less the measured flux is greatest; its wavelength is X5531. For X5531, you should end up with 5514.15 Angstrom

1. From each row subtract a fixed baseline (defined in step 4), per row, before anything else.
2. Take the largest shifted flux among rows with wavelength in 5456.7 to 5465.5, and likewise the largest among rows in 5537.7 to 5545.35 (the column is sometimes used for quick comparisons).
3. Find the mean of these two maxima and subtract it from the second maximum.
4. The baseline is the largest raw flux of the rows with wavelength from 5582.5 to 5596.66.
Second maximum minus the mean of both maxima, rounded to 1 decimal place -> 0.9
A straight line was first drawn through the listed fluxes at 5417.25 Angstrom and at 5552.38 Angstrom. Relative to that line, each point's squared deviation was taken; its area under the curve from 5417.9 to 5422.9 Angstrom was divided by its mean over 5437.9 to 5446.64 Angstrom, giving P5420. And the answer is 4.1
